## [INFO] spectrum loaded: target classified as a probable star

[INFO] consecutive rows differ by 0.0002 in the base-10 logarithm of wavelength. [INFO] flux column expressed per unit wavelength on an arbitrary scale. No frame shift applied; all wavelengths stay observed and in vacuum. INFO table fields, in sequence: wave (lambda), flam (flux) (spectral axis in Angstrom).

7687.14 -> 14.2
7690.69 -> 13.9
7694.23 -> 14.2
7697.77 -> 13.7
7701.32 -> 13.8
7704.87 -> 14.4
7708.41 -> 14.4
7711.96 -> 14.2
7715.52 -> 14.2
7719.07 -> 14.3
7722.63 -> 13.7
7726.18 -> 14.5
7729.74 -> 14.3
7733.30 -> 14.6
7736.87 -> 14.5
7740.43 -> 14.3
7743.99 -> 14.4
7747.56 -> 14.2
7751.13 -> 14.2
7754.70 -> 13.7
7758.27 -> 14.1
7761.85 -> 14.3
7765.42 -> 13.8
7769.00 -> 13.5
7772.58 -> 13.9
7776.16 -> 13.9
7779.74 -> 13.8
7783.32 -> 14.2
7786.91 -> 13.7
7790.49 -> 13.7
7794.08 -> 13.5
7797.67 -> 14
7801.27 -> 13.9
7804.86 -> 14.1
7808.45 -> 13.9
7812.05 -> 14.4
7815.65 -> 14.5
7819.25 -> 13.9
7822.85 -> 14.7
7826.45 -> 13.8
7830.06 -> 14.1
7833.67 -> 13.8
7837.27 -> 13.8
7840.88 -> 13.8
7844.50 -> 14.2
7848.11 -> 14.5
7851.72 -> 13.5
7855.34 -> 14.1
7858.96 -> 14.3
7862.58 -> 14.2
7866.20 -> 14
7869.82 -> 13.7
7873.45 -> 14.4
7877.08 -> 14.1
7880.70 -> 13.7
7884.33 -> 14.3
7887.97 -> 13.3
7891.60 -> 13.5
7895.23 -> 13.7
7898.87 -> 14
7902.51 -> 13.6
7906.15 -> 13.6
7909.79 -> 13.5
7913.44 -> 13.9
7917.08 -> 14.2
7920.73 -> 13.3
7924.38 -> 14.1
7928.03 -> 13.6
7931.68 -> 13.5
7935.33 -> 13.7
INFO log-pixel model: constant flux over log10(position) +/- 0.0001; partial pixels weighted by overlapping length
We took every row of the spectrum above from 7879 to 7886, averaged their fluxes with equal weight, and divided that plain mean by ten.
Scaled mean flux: 1.40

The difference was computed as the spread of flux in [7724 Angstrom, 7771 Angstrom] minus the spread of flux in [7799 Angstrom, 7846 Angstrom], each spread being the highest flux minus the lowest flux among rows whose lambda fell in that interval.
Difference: 0.20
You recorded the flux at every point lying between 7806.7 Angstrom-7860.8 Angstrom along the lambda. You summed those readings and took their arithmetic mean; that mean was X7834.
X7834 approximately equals 14.1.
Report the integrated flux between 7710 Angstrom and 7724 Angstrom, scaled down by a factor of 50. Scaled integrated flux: 4.0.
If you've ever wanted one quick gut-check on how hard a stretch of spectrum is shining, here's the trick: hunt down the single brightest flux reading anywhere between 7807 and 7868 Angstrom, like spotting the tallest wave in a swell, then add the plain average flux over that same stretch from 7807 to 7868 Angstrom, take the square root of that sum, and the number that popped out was 5.37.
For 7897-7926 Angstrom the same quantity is 5.29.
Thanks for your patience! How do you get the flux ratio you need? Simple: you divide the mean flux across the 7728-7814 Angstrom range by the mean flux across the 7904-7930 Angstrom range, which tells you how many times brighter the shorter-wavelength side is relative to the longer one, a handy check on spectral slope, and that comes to 1.02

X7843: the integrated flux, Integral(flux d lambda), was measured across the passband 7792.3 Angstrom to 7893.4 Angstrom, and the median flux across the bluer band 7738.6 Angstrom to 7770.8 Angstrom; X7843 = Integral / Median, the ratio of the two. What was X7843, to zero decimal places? 100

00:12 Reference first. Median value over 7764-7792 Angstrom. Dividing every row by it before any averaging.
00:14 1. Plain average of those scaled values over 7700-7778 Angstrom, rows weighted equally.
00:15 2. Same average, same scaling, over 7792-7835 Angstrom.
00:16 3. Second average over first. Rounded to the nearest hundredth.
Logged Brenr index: 0.99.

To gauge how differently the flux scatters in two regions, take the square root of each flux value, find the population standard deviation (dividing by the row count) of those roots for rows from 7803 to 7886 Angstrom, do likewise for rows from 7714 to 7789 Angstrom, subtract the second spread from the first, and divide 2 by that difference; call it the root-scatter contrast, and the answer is -2851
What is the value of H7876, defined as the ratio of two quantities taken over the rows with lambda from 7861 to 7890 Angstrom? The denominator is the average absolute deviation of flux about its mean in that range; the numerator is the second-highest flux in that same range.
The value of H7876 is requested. 48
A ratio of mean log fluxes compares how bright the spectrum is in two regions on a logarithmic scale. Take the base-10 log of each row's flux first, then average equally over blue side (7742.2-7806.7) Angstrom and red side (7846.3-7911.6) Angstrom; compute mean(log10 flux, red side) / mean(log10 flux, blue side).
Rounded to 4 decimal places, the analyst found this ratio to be 0.9986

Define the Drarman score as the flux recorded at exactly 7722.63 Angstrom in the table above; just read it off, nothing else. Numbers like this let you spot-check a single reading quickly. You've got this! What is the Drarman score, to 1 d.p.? 13.7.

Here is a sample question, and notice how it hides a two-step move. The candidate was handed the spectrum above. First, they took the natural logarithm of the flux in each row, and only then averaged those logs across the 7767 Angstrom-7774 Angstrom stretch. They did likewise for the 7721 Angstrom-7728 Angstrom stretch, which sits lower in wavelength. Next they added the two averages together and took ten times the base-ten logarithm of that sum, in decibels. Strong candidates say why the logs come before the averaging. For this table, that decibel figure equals 7.21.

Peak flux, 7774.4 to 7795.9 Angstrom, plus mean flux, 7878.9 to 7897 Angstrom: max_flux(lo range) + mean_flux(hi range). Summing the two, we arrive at 27.9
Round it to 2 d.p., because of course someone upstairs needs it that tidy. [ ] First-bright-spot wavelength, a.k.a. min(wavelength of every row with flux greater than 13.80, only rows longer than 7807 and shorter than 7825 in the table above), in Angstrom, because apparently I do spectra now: 7808.45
